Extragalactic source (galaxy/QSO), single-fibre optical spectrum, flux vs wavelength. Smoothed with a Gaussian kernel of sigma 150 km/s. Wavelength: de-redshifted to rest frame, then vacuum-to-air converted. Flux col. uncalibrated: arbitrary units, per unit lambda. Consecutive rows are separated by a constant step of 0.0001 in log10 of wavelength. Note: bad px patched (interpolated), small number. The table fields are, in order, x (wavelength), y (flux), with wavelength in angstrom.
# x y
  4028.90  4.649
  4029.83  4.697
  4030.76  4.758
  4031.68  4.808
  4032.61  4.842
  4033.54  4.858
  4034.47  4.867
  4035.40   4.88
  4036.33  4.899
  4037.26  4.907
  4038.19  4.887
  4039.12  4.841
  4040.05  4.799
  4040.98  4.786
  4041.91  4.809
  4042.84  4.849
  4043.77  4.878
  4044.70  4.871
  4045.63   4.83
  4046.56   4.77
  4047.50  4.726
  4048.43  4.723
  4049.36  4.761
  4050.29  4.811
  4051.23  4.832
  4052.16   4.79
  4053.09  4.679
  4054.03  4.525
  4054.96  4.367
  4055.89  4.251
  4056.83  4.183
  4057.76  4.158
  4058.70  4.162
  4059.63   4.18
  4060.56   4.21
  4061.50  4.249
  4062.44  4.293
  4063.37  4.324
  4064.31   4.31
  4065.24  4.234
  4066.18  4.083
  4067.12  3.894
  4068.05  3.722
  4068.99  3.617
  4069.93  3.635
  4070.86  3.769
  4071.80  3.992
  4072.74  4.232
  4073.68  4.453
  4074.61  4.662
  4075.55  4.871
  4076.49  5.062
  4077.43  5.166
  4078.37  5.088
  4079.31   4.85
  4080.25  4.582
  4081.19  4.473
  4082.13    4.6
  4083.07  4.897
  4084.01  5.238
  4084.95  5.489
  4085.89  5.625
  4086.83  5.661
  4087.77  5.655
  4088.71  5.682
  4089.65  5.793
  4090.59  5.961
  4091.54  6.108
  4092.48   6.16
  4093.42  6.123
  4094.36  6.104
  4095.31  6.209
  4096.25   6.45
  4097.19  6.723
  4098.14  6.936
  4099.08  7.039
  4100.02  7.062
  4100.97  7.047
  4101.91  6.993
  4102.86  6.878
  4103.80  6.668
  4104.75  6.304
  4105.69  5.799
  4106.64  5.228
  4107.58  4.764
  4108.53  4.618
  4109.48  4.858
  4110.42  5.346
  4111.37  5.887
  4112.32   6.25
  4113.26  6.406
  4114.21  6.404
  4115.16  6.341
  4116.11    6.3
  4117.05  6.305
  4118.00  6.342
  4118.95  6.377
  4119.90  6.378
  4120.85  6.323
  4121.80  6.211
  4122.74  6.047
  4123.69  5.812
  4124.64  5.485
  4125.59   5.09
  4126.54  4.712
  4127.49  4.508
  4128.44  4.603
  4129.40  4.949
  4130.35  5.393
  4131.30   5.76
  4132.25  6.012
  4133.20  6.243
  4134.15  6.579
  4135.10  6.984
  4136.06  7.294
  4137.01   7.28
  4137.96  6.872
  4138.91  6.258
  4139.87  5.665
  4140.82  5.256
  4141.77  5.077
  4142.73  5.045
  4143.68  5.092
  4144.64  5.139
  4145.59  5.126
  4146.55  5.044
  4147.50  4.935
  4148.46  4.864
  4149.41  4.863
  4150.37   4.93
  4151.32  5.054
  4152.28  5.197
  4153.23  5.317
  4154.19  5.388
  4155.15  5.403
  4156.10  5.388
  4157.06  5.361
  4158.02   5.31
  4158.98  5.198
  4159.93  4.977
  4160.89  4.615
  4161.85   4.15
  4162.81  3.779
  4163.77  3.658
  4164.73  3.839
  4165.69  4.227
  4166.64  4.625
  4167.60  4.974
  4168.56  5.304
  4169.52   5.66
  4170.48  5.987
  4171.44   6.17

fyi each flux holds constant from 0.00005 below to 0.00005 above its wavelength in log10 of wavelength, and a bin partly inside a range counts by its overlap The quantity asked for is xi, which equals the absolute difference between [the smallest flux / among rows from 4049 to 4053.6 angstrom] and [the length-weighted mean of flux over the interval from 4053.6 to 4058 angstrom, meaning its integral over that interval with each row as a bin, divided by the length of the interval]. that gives 0.37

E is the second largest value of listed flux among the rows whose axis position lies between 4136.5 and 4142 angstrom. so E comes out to 6.872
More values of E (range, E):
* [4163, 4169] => 4.974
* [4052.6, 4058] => 4.525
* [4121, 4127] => 6.047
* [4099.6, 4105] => 7.047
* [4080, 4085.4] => 5.238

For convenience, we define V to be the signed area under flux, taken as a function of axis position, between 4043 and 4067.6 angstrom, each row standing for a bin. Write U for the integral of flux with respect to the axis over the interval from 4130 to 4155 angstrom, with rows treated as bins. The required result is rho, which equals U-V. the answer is 31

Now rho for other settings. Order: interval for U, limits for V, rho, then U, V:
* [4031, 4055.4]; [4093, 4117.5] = -35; 117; 152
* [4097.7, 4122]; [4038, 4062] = 40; 150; 111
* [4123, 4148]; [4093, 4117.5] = -11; 141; 152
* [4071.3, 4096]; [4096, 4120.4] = -22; 130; 152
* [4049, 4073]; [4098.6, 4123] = -49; 102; 150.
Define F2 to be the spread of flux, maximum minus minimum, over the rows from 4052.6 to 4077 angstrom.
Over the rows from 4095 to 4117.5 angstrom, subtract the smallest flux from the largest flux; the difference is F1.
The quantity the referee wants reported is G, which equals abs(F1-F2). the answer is 1.00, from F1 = 2.4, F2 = 1.4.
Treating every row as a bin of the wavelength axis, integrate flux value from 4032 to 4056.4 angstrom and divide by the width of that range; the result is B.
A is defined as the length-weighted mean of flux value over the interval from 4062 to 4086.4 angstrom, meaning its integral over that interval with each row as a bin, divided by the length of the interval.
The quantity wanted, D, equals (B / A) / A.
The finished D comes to 0.234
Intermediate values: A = 4.5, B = 4.8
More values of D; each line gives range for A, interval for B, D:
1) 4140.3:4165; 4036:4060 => 0.192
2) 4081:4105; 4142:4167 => 0.131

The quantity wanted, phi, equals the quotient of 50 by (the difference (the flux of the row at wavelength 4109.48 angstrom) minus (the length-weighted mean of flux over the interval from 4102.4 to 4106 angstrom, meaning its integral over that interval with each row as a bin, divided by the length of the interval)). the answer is -31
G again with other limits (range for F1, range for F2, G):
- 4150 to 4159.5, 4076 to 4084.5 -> 0.29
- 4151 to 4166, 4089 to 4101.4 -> 0.48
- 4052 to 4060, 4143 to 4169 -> 1.11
